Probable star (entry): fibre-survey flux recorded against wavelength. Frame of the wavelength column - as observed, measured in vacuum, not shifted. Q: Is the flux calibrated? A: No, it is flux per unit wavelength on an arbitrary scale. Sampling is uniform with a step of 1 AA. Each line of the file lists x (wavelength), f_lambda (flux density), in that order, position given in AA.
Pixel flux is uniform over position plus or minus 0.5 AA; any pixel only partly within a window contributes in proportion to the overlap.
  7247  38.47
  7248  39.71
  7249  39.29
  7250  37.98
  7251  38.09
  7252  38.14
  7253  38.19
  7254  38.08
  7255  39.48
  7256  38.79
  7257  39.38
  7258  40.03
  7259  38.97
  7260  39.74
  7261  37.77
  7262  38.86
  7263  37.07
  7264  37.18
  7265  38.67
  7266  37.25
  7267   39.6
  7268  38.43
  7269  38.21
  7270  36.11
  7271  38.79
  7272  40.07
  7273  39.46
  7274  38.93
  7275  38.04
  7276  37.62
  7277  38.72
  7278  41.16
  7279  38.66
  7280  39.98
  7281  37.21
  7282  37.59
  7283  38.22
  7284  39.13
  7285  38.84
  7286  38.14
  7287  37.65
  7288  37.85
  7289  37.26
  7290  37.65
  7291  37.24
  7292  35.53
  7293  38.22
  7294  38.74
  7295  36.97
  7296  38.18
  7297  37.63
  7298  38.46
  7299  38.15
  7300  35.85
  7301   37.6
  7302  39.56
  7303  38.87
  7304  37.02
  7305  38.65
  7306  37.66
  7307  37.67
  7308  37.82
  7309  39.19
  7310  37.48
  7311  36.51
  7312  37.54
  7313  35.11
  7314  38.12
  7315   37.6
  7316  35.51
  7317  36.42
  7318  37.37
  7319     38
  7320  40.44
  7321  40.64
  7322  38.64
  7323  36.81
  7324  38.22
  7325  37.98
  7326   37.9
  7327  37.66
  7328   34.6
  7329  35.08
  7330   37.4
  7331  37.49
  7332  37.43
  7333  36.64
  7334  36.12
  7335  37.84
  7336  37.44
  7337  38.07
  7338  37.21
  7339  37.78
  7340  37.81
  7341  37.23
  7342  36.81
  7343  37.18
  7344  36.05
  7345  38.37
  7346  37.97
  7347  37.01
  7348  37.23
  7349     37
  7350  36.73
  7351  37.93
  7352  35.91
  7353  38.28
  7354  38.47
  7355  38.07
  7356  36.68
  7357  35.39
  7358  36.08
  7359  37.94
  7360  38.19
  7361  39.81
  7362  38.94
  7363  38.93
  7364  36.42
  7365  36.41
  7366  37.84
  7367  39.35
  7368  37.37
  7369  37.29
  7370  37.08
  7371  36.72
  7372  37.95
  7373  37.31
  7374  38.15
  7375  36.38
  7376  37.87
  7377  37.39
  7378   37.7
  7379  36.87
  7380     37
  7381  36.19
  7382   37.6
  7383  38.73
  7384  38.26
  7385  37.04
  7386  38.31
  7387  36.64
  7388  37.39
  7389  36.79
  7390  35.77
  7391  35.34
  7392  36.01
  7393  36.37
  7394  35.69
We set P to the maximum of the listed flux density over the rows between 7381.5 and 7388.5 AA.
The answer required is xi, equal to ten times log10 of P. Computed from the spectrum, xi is 15.9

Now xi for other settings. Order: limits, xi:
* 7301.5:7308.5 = 16.0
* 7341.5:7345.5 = 15.8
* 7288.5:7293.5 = 15.8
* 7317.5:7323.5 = 16.1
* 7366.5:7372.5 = 15.9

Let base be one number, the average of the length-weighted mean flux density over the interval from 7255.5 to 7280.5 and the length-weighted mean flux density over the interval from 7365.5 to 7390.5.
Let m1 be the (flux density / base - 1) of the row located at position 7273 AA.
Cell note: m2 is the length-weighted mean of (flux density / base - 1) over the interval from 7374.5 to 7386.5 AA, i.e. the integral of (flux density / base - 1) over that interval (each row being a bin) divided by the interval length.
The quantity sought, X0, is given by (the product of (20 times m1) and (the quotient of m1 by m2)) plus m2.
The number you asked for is -1.7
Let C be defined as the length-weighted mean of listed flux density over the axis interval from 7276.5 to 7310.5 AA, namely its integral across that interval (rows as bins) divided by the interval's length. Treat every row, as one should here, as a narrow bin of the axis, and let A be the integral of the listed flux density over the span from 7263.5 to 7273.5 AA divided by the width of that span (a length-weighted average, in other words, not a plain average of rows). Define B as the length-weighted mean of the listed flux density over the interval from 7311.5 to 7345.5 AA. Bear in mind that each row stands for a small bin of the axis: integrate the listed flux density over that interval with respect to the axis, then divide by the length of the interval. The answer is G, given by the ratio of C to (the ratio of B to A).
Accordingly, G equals 39.1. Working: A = 38.4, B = 37.4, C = 38.1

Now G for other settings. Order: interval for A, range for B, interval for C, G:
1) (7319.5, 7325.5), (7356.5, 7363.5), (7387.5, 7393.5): 37.1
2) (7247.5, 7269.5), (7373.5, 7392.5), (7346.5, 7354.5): 38.8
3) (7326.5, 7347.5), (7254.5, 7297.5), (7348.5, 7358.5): 35.9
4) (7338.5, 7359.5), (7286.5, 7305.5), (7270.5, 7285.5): 38.3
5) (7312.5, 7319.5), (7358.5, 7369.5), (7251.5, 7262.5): 37.7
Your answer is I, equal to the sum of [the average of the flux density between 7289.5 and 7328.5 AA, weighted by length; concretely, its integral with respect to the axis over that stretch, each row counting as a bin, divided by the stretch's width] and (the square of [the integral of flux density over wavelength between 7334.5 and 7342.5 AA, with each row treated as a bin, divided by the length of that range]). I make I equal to 1446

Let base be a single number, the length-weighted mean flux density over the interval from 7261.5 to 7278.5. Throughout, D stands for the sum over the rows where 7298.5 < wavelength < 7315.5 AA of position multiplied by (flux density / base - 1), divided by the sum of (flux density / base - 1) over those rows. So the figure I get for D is 7308.5 AA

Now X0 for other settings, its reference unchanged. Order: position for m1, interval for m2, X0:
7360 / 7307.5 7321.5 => 0.0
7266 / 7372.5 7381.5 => -0.4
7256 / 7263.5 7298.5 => 1.8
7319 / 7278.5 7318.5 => 0.0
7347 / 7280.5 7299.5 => -2.5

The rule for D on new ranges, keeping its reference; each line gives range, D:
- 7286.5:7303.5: 7293.0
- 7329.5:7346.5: 7337.7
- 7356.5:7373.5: 7364.8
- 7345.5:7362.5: 7352.3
